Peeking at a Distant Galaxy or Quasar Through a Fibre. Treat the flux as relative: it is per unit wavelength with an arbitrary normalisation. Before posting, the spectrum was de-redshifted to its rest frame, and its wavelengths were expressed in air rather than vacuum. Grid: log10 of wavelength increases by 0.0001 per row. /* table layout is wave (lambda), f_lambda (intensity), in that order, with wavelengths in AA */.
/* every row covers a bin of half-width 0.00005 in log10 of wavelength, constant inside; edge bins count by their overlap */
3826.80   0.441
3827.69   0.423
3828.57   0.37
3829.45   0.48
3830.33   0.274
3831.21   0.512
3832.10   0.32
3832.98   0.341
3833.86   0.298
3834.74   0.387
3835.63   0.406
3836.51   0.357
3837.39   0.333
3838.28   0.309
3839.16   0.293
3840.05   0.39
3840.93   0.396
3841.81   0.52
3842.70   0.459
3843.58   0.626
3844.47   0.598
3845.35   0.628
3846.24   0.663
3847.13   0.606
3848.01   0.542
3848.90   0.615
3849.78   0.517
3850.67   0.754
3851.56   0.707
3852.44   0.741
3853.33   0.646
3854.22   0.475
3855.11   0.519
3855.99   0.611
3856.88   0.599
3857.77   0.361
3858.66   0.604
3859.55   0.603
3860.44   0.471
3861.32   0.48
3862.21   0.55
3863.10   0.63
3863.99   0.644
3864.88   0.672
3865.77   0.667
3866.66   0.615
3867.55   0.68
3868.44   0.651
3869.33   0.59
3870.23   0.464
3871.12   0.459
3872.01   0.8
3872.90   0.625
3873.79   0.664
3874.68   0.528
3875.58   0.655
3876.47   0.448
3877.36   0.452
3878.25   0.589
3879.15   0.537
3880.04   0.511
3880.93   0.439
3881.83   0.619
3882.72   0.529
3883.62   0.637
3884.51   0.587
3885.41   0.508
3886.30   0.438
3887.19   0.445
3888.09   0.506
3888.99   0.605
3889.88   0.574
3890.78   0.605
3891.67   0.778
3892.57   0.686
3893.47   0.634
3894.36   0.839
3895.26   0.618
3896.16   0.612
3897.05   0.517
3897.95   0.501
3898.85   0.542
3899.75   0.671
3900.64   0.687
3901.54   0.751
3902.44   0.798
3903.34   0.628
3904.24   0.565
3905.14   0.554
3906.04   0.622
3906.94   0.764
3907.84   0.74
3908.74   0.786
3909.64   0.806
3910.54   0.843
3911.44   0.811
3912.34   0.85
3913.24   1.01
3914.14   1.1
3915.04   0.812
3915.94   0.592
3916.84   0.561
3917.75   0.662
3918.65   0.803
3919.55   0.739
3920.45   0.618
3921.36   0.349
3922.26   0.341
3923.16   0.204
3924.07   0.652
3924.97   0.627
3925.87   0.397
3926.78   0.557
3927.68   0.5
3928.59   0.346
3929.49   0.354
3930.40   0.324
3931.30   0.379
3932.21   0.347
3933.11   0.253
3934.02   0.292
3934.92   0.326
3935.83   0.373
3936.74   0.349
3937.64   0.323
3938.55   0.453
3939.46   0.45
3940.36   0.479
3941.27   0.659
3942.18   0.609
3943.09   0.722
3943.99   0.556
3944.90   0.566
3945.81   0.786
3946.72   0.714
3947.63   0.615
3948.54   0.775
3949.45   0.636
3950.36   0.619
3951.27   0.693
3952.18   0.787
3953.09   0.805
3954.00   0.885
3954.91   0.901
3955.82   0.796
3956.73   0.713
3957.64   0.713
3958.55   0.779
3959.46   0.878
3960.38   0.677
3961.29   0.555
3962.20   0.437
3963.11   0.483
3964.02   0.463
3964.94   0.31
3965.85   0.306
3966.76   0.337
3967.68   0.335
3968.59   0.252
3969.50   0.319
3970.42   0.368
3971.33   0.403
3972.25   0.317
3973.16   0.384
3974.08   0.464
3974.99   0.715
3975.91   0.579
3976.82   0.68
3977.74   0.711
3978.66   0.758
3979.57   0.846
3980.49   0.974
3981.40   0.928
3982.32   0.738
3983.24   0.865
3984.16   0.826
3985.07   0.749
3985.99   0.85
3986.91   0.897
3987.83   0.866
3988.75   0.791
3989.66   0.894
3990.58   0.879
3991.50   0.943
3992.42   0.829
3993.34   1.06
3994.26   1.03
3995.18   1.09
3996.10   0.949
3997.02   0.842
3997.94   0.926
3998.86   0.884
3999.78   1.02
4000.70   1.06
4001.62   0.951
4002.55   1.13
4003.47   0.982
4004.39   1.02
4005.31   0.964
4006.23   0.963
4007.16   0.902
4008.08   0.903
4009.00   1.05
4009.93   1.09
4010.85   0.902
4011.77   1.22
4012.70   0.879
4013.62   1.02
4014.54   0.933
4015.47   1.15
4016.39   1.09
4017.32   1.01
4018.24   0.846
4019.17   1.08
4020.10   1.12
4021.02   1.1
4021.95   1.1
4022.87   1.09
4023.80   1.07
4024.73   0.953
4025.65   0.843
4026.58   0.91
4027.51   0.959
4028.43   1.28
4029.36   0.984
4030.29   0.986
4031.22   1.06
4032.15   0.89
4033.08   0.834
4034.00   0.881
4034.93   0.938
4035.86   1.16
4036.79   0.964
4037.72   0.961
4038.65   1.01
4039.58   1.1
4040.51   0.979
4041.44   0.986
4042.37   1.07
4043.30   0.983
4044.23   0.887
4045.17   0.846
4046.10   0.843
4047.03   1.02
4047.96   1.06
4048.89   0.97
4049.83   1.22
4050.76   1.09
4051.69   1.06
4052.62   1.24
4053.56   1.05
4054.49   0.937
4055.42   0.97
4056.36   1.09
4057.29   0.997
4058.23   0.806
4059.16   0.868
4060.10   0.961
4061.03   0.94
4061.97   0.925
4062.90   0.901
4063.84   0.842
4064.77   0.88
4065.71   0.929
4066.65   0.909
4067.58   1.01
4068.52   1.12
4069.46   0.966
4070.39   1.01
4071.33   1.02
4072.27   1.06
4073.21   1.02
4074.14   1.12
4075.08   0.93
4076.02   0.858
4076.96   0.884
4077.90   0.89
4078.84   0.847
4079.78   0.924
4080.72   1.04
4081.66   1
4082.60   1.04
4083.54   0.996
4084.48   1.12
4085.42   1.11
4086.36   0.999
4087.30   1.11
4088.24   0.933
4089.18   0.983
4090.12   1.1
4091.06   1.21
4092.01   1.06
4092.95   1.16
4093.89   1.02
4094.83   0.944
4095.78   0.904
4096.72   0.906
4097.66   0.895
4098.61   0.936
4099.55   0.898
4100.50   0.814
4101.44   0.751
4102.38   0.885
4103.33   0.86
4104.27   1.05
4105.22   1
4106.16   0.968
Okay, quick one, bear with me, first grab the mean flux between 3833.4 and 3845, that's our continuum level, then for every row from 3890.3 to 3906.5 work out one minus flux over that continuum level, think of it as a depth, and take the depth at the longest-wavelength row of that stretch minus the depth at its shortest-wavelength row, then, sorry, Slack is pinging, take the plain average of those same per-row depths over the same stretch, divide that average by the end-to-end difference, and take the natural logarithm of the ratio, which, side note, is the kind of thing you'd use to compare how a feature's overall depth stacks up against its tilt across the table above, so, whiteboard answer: 2.6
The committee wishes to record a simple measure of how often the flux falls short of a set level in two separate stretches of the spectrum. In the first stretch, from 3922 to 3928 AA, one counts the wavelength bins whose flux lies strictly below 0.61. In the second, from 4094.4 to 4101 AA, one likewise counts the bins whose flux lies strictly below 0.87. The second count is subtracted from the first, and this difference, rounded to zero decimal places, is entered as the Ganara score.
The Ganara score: 4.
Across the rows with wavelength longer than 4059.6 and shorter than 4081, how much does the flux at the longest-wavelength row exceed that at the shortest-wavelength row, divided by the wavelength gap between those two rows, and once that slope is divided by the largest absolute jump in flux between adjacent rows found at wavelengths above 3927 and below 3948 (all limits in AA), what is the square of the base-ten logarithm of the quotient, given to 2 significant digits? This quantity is 3.1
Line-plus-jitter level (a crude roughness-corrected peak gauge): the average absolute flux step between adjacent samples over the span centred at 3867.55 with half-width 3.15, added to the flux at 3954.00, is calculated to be 0.94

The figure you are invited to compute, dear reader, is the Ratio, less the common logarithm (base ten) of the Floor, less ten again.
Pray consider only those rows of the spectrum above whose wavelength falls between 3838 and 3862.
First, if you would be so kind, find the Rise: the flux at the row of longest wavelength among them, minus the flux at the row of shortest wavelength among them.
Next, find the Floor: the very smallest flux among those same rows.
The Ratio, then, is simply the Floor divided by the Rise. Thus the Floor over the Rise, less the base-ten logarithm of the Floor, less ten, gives -7.8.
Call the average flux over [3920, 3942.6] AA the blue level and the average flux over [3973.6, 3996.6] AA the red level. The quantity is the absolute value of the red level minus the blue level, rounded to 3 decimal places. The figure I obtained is 0.414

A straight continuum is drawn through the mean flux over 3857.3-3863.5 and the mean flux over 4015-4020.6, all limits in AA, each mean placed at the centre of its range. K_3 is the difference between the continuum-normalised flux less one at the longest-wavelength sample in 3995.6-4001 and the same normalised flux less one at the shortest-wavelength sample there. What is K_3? 0.10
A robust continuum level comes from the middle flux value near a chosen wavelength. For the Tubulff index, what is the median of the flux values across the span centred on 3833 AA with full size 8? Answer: 0.36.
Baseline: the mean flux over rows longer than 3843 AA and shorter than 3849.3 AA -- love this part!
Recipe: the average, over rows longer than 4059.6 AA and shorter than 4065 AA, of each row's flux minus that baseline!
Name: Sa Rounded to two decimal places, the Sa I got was 0.30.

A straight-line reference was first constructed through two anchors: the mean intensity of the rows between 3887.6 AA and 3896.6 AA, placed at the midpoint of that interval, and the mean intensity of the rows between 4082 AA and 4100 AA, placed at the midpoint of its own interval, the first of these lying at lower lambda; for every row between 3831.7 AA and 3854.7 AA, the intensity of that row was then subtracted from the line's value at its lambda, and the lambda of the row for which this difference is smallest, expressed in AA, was 3850.67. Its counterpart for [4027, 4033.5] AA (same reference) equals 4028.43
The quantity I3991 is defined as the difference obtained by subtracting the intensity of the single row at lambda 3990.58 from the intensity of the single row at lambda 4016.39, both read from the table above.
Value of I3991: 0.21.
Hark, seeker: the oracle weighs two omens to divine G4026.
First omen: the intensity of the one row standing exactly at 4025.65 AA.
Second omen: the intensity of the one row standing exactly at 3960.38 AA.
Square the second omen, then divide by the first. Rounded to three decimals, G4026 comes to 0.544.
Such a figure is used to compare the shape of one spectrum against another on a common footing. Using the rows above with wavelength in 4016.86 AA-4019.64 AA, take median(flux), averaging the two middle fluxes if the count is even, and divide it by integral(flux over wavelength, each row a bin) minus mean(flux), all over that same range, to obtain 0.581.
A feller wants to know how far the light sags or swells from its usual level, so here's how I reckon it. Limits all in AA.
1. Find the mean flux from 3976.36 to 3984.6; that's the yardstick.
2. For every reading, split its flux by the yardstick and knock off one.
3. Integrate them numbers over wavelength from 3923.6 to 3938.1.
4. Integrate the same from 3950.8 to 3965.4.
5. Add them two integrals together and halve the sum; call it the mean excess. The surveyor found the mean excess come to -5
